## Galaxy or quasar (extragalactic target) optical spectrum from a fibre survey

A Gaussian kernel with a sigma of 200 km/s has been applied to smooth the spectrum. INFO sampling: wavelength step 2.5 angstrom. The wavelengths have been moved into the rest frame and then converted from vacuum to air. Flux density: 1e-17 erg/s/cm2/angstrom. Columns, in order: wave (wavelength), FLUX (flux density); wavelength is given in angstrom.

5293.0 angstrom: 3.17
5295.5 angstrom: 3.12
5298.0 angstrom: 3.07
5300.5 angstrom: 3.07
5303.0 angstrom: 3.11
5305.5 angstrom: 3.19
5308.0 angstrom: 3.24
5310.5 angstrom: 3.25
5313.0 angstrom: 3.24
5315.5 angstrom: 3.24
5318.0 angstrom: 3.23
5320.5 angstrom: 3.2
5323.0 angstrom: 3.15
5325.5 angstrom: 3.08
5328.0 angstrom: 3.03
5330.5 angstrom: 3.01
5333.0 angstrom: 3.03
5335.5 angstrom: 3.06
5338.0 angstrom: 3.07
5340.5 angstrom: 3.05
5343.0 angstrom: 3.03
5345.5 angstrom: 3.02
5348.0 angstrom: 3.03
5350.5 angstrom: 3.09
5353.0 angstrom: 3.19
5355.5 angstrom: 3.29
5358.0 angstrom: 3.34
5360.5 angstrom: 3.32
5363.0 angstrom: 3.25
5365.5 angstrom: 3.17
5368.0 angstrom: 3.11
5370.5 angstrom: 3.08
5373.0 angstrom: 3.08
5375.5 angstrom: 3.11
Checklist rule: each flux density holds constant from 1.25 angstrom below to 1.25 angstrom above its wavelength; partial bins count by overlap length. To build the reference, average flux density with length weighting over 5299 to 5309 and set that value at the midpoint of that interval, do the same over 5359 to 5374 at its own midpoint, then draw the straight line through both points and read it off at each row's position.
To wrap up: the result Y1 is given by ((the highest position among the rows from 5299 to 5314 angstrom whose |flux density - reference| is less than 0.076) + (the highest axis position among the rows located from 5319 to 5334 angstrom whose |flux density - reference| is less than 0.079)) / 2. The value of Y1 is 5315.5 angstrom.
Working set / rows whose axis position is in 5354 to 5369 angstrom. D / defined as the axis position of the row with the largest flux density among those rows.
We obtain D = 5358.0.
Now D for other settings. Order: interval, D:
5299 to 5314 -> 5310.5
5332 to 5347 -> 5338.0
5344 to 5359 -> 5358.0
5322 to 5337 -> 5323.0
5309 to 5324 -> 5310.5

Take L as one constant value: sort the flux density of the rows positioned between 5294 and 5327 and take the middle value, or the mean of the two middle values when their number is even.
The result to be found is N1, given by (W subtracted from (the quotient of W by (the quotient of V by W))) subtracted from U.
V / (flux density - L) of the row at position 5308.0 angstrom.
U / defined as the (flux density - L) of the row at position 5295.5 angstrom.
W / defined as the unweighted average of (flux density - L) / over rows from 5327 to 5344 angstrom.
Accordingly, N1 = -0.7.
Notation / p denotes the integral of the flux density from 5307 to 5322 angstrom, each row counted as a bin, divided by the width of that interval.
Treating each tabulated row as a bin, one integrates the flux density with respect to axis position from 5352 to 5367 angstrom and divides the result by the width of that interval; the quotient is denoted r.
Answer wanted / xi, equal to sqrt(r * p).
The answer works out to 3.25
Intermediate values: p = 3.23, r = 3.26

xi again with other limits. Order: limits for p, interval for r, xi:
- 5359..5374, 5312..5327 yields 3.18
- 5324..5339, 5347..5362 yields 3.13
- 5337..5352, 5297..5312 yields 3.10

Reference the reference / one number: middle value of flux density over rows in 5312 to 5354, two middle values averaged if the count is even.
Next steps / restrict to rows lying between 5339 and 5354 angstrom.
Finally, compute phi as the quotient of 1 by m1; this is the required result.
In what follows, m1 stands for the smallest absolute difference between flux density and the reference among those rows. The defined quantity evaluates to 50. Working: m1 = 0.020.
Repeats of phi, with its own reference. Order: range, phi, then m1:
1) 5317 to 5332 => 100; 0.010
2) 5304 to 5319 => 8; 0.120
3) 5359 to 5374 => 100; 0.010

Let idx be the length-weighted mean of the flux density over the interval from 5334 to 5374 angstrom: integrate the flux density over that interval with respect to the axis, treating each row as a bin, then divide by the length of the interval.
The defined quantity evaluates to 3.14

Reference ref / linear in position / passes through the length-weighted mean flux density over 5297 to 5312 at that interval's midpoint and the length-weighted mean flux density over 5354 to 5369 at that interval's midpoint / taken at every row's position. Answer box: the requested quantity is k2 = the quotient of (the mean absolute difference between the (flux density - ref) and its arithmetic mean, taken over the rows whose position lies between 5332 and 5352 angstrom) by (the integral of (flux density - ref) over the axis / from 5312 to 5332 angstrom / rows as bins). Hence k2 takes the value -0.03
